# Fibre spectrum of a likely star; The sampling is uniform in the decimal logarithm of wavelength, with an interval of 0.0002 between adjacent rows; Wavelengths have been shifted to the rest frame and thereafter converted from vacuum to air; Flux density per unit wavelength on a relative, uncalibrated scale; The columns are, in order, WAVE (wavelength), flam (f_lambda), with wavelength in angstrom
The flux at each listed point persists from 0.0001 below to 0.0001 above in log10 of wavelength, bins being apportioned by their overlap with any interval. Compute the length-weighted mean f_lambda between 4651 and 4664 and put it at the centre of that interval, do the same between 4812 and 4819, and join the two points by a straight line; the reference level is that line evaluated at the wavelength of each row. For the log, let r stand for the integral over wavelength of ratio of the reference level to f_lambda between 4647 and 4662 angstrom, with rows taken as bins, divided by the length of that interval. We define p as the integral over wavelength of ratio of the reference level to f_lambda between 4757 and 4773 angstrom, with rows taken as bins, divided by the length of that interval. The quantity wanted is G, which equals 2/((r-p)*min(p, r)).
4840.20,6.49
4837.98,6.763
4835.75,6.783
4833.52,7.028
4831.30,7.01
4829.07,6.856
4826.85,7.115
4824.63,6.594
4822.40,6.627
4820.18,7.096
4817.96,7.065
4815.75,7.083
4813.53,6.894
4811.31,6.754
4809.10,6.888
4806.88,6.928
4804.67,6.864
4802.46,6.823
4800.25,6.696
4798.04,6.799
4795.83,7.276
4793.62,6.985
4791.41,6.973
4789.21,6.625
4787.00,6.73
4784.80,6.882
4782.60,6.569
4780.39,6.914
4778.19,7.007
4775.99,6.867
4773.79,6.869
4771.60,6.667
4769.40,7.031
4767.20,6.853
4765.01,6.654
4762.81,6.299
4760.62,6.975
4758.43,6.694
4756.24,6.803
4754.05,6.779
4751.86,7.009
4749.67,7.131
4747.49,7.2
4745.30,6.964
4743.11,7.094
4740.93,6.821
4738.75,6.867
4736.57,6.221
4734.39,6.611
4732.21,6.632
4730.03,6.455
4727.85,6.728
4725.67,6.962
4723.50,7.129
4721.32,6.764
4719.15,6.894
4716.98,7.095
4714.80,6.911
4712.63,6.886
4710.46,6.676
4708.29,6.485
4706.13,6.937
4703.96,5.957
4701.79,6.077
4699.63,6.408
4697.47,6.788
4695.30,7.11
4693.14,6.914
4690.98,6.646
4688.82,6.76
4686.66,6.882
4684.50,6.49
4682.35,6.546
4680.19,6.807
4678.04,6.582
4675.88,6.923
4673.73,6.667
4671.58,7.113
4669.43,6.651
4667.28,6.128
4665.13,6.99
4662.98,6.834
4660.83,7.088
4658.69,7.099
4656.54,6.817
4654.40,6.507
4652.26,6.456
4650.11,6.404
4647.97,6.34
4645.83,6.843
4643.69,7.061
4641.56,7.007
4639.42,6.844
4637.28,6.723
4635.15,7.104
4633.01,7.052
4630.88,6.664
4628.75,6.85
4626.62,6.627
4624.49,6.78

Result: -177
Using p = 1.030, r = 1.02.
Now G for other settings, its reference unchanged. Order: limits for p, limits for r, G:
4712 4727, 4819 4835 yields 74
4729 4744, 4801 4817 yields -94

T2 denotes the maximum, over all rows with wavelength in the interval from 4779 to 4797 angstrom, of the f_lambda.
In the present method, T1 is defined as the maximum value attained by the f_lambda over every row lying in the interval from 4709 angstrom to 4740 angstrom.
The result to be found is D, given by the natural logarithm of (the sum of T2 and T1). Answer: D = 2.67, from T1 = 7.129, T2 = 7.276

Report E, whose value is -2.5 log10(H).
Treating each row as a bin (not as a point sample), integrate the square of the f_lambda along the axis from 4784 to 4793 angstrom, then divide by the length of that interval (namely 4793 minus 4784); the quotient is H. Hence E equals -4.17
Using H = 46.4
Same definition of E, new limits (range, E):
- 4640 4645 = -4.23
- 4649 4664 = -4.15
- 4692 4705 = -4.08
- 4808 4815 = -4.18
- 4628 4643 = -4.19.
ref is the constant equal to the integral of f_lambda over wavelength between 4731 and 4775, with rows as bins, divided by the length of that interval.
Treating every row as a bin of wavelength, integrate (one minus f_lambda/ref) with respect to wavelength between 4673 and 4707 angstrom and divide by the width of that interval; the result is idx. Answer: 0.023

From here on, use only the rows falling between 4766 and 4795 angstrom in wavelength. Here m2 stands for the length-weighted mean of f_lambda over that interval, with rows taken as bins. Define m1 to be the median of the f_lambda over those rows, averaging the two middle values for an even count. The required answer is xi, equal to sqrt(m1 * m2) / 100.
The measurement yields 0.0686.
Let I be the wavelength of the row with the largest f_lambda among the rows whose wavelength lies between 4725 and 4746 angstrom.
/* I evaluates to 4743.11 angstrom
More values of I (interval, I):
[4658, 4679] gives 4671.58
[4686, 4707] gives 4695.30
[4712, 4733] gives 4723.50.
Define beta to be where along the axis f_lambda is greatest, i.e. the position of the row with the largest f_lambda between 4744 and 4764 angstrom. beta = 4747.49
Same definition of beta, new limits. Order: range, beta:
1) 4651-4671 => 4658.69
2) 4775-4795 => 4778.19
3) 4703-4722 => 4716.98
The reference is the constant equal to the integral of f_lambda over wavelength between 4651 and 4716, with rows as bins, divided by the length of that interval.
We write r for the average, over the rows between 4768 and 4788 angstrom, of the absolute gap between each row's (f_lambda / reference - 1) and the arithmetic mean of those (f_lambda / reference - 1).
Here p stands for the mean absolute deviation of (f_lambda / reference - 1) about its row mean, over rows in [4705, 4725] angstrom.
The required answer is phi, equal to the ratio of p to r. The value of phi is 1.2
